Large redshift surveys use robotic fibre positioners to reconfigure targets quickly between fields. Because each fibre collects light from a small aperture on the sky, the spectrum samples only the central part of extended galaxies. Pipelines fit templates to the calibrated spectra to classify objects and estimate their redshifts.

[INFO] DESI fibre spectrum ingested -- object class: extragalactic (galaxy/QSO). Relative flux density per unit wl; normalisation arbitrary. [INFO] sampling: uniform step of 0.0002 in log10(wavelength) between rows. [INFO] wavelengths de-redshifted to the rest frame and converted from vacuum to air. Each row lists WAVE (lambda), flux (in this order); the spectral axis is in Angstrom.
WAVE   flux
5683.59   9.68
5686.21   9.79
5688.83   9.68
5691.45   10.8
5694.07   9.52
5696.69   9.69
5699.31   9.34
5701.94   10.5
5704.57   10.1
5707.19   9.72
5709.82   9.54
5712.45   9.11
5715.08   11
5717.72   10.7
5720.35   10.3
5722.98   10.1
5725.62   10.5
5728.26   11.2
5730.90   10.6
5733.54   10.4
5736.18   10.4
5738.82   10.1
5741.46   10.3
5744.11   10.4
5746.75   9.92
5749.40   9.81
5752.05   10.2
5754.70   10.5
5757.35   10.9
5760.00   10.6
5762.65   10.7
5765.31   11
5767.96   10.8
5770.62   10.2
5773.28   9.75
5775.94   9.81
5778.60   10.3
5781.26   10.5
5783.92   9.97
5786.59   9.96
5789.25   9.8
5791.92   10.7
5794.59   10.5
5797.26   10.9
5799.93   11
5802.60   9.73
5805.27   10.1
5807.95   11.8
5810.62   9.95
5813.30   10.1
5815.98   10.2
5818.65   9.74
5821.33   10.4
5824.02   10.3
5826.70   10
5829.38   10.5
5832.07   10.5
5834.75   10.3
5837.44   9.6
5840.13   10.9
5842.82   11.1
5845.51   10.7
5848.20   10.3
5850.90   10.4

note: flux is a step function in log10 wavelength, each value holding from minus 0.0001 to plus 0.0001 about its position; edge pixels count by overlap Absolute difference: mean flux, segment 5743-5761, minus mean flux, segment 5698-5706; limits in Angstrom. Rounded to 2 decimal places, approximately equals 0.35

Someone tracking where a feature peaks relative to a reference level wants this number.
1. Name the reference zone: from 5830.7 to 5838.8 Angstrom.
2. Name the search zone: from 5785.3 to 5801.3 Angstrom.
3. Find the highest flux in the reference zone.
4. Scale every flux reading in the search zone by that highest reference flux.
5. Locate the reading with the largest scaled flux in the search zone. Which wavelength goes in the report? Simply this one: 5799.93 Angstrom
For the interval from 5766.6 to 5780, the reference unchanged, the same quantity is 5767.96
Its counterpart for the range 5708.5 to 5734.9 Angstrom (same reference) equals 5728.26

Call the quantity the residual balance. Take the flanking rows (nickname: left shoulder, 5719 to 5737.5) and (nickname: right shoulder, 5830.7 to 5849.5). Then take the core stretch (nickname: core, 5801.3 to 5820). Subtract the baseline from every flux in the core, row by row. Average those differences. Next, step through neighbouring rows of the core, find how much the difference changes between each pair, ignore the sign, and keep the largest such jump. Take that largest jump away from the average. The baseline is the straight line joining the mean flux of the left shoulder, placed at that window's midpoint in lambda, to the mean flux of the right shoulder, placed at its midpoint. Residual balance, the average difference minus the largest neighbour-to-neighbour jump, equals -2.1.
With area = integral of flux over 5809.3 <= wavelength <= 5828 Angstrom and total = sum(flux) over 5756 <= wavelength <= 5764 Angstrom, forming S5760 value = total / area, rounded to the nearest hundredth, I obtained 0.17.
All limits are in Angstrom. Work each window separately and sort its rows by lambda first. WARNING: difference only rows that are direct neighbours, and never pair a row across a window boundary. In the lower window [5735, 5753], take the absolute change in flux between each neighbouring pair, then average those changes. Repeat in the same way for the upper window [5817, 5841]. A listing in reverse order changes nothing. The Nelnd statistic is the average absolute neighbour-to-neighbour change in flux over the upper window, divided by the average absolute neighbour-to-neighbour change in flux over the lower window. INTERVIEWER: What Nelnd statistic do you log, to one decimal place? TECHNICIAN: 1.8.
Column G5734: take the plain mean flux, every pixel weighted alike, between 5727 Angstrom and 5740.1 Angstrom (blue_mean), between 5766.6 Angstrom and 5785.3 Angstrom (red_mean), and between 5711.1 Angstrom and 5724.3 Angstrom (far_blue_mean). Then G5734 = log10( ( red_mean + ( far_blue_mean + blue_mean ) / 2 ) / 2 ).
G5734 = 1.01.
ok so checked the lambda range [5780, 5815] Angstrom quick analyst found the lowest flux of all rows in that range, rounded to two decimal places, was 9.73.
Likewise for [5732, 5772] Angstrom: 9.81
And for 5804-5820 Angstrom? 9.74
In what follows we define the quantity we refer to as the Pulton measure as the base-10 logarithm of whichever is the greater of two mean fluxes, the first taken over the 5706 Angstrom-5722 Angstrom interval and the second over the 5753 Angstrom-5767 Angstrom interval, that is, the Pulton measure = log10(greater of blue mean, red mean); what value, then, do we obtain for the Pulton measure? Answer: 1.03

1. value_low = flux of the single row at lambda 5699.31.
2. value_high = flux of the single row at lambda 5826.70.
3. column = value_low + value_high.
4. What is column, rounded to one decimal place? 19.3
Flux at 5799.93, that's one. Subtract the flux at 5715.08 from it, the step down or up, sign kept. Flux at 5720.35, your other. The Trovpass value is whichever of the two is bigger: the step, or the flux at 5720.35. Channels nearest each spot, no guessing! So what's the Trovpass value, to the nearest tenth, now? 10.3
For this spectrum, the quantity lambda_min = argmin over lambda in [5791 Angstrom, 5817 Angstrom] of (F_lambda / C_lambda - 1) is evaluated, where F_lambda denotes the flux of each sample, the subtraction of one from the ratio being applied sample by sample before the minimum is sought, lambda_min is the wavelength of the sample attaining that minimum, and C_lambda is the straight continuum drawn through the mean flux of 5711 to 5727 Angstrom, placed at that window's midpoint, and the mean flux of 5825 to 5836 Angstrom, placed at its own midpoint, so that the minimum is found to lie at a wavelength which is 5802.60 Angstrom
